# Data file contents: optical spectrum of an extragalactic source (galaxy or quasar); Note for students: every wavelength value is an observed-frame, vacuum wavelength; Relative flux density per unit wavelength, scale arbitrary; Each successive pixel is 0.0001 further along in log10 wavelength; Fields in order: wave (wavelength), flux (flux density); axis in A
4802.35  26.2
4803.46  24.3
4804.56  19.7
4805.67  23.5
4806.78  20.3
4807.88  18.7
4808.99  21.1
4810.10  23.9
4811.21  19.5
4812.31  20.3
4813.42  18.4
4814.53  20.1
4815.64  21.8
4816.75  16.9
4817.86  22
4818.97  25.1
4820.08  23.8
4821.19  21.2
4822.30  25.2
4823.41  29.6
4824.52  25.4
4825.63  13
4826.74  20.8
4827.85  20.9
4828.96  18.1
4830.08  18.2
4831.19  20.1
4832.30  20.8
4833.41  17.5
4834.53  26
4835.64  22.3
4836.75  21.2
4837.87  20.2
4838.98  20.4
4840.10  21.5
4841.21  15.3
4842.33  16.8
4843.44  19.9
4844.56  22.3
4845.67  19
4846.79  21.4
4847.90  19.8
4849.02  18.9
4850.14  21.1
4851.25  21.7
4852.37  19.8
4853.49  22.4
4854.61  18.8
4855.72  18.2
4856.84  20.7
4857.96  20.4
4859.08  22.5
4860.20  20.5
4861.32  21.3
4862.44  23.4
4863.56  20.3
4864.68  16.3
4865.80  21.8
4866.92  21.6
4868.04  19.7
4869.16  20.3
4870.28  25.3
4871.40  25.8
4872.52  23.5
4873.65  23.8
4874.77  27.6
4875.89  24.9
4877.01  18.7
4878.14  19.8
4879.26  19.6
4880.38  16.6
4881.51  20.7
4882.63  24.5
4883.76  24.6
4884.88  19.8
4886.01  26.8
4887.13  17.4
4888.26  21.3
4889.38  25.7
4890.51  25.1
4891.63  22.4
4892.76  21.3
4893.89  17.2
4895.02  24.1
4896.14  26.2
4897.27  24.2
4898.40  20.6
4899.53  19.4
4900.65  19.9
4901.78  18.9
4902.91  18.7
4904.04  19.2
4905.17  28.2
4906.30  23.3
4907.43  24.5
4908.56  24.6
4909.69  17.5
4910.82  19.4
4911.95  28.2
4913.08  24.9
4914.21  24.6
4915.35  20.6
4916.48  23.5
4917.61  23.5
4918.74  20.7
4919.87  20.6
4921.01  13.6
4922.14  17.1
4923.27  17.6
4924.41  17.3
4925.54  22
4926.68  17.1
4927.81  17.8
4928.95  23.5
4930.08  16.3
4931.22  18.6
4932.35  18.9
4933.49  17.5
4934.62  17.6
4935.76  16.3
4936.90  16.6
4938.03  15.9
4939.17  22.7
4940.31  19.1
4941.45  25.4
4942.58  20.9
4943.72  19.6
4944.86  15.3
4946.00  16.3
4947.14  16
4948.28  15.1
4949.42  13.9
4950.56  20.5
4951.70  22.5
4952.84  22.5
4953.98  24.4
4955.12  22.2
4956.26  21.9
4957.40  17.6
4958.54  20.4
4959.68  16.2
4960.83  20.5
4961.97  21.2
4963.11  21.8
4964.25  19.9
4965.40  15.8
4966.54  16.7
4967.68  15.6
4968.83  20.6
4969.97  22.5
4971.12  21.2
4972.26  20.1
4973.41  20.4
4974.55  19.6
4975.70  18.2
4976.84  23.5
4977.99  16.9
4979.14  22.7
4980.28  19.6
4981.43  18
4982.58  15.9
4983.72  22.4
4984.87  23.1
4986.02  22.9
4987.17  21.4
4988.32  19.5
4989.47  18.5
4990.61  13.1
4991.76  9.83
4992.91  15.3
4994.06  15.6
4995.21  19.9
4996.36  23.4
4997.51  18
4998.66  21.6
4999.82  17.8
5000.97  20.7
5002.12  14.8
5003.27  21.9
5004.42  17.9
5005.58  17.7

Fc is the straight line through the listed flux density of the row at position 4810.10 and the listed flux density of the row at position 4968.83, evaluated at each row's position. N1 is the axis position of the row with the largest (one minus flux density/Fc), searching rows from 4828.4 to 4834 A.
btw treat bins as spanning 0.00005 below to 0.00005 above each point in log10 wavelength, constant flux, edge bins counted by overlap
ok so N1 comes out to 4833.41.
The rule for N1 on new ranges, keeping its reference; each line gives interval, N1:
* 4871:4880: 4877.01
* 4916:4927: 4921.01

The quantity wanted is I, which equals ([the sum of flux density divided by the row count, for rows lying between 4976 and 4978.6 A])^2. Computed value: 408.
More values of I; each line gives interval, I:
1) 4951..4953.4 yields 506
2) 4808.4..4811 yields 506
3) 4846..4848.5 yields 424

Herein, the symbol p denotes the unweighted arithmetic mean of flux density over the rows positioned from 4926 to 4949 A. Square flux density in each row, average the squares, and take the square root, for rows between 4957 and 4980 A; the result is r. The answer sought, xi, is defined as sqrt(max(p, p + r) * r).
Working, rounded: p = 18.3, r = 19.7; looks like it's 27.4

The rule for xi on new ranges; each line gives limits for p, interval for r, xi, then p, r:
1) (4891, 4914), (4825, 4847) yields 29.0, 22.1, 20.0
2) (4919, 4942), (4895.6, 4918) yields 30.6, 18.6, 22.7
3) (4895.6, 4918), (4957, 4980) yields 28.8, 22.5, 19.7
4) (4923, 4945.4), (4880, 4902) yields 30.0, 18.8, 22.1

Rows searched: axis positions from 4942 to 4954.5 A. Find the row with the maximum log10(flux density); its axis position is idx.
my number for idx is 4953.98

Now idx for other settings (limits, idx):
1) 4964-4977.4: 4976.84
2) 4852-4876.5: 4874.77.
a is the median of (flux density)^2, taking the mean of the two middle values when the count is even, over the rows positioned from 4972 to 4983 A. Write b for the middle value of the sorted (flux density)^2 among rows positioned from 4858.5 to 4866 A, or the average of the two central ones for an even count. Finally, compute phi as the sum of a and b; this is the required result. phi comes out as 838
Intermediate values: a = 384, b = 454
